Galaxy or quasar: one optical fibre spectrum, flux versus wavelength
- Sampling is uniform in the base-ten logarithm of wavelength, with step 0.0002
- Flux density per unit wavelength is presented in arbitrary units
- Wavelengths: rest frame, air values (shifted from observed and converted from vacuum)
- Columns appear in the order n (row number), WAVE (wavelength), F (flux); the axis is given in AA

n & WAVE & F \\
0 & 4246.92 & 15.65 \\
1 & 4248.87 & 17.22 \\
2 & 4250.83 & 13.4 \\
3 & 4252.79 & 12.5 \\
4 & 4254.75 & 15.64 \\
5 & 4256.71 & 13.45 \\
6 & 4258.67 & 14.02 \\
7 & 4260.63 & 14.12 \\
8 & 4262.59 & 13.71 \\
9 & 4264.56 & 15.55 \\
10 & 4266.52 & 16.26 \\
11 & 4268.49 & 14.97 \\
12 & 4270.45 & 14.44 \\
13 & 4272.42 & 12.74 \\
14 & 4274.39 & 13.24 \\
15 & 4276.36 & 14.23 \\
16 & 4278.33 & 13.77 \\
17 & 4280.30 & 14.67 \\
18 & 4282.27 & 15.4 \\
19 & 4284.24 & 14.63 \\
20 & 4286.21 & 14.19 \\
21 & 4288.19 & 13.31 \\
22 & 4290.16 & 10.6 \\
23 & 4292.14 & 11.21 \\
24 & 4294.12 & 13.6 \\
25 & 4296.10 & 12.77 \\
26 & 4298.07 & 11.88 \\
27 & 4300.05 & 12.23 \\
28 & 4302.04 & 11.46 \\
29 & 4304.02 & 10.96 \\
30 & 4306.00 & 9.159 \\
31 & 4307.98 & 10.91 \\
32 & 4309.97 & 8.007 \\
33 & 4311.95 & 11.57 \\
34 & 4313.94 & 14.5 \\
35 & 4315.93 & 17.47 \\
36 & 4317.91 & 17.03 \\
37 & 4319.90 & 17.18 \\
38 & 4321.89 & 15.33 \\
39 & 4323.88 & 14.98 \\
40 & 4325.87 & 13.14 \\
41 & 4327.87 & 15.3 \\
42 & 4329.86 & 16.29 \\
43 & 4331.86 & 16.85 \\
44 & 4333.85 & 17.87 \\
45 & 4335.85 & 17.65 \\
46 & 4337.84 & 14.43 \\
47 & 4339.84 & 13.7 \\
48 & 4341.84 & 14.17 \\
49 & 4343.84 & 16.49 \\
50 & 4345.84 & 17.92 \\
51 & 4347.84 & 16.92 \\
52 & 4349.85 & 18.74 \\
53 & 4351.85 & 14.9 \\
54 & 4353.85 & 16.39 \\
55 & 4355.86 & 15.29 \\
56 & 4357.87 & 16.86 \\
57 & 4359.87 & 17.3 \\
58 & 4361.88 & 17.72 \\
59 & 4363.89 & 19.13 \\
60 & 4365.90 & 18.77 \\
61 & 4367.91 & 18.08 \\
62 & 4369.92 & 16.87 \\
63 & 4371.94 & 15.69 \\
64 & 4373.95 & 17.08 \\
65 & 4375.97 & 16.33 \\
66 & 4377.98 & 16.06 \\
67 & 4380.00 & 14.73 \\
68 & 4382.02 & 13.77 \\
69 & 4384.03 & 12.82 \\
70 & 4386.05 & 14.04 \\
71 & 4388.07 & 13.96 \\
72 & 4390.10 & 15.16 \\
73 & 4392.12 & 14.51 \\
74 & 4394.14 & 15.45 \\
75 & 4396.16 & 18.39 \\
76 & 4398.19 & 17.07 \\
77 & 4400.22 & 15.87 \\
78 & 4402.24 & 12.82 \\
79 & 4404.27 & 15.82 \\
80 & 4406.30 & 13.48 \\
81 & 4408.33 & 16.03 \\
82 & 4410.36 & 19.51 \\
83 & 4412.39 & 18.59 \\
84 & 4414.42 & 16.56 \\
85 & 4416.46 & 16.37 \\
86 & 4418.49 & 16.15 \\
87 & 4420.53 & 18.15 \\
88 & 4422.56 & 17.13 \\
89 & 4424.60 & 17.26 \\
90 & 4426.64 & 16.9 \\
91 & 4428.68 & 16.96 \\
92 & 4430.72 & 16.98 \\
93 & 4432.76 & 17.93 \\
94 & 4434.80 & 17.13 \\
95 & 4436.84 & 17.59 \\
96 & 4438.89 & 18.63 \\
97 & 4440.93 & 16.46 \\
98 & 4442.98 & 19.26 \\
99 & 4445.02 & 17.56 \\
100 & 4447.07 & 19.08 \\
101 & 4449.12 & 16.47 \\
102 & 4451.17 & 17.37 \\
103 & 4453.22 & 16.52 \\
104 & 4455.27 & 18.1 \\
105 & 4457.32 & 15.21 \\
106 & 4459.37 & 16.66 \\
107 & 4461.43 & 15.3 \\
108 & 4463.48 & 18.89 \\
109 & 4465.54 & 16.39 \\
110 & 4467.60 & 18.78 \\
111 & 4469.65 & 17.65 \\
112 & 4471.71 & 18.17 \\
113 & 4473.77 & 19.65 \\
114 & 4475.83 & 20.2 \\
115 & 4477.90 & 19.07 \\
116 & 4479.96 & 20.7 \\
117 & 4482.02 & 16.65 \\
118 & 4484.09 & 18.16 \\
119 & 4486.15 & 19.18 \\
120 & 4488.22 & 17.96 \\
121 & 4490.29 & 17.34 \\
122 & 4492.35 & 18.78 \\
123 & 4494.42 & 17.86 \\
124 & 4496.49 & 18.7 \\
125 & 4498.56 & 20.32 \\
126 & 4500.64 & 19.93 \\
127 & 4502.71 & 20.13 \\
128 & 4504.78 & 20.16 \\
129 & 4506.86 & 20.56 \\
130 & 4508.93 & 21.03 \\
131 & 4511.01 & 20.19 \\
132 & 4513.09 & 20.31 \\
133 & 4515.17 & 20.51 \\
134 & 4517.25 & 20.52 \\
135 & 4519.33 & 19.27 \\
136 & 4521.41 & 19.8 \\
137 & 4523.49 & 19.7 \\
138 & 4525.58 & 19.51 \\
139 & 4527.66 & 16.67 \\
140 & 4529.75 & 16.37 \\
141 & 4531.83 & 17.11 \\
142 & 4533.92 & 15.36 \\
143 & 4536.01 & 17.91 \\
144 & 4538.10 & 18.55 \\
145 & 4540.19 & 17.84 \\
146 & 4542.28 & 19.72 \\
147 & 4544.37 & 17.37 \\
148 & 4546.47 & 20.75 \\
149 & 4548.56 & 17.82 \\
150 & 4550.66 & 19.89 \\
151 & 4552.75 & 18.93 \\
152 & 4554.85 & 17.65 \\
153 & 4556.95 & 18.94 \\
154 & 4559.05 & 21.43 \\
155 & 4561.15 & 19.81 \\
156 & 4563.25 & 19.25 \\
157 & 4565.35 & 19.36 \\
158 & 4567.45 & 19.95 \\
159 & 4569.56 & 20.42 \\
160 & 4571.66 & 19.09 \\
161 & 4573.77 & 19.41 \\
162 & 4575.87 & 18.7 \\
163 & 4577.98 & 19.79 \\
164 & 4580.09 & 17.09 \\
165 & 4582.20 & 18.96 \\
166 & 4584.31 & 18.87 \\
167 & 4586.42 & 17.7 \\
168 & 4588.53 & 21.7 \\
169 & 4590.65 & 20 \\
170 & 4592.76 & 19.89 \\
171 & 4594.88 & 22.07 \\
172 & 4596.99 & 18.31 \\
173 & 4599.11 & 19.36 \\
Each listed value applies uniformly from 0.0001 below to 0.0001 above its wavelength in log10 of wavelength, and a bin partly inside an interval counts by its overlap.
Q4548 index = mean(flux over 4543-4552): 19.0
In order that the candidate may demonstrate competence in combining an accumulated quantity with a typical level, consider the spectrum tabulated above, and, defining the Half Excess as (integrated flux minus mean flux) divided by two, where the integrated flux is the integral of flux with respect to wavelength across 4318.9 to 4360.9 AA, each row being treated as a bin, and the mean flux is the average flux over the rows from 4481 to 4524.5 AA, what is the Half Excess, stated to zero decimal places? 328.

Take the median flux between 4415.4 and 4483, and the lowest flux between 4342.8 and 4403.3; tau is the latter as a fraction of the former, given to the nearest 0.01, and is 0.74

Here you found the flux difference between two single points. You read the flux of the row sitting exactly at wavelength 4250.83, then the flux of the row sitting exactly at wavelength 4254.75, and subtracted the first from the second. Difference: 2.2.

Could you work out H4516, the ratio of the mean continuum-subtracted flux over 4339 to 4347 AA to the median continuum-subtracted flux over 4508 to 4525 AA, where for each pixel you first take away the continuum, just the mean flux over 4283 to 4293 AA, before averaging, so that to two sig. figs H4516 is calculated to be 0.37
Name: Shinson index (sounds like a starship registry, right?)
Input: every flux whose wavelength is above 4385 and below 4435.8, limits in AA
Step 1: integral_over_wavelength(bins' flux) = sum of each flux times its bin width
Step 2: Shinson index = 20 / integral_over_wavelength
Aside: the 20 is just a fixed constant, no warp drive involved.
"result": 0.0241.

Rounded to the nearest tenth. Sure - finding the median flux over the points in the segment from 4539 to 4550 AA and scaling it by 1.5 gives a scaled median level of 26.8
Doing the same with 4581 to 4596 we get 29.8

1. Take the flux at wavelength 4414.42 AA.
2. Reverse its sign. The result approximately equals -16.6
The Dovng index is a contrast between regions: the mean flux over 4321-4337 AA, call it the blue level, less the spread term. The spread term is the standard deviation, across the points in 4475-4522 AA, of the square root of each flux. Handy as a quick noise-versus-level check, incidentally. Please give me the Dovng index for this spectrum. 15.8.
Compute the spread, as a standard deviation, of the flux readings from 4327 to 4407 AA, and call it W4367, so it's 1.7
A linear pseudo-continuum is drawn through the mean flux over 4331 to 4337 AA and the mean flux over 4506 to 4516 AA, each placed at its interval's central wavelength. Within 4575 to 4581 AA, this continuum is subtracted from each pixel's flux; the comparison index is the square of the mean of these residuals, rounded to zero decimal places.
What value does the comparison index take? 10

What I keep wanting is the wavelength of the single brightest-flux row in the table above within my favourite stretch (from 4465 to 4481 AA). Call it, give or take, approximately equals 4479.96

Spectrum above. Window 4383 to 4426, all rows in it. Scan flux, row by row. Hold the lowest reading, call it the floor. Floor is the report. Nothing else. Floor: 12.82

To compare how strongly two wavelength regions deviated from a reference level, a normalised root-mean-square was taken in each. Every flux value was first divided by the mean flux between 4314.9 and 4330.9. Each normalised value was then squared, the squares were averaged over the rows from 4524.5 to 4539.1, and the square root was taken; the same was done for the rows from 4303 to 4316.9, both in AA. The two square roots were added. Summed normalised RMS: 1.87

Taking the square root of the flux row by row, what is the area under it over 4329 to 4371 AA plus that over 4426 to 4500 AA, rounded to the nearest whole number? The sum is 485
